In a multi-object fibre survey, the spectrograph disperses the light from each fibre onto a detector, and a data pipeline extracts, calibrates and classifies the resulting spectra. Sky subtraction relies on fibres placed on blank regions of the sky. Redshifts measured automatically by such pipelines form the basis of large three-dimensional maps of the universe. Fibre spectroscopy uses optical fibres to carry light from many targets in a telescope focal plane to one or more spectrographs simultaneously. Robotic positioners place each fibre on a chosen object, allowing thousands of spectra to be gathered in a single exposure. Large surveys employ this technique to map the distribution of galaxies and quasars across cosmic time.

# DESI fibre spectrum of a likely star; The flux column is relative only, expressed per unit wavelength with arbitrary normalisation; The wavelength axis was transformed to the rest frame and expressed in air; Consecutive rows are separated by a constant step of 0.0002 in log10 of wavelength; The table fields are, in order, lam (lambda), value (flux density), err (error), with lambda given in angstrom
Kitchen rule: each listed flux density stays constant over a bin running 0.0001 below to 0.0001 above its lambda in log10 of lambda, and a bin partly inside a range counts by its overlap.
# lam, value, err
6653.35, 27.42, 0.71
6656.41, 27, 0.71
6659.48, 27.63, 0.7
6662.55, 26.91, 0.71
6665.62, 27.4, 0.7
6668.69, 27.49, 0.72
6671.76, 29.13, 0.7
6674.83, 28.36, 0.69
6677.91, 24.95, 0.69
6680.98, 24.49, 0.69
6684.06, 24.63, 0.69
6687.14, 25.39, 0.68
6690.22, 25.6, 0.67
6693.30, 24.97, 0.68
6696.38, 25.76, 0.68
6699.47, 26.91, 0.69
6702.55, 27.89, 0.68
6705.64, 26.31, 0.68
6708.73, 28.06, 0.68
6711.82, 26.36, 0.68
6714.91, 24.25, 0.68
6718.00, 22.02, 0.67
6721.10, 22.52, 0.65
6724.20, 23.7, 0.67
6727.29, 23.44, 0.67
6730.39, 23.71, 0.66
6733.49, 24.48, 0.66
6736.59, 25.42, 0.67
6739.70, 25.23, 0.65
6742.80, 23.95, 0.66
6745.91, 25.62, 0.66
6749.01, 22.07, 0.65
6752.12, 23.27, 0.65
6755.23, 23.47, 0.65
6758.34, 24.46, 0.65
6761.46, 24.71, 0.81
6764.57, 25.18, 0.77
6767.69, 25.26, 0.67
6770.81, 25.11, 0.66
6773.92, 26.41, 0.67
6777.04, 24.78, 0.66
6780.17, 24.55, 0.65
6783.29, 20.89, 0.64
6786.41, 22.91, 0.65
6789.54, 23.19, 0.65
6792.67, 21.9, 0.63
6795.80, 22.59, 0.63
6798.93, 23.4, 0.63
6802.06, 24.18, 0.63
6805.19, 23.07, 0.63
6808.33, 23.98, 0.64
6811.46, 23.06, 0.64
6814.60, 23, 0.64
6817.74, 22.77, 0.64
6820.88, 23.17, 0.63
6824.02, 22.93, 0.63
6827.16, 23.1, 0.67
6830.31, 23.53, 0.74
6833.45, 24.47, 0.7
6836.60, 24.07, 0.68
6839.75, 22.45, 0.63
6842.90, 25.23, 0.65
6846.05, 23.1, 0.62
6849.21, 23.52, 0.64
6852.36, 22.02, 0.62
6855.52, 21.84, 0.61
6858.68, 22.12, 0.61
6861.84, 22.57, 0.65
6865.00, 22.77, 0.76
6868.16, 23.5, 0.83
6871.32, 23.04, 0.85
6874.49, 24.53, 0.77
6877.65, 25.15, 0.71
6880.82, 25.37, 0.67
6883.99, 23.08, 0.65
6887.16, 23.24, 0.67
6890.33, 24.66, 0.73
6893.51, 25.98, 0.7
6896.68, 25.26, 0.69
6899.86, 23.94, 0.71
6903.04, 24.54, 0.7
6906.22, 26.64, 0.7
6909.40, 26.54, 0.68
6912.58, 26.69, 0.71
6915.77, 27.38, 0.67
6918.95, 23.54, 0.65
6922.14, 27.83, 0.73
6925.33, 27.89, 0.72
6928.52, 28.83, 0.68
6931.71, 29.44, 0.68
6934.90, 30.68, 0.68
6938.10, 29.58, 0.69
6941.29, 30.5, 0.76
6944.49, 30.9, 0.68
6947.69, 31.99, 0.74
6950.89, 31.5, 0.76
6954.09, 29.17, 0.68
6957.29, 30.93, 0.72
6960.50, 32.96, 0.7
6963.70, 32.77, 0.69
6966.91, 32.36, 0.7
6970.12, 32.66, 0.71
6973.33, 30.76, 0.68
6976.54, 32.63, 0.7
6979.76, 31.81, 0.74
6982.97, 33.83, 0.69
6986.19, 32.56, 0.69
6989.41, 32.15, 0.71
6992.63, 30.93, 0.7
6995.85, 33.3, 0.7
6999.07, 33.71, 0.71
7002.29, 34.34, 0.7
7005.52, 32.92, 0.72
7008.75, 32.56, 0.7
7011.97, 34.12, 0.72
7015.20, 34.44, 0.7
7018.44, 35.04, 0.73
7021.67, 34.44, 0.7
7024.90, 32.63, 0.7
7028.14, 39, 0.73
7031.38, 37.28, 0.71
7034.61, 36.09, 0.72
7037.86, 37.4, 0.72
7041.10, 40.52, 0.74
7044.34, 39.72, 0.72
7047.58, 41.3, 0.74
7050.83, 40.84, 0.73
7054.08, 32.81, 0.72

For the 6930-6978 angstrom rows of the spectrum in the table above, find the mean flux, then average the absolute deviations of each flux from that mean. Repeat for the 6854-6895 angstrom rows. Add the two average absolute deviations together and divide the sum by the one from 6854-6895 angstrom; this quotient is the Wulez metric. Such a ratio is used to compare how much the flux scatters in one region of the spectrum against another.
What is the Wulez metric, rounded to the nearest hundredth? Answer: 1.96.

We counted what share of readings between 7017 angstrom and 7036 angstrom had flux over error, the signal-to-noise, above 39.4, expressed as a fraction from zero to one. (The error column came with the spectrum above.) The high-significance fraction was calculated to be 1.0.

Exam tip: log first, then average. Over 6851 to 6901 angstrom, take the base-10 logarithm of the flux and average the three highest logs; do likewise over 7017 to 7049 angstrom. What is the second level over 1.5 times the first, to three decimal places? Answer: 0.762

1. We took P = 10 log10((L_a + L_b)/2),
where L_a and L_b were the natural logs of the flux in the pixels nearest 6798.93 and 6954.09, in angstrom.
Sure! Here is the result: 5.1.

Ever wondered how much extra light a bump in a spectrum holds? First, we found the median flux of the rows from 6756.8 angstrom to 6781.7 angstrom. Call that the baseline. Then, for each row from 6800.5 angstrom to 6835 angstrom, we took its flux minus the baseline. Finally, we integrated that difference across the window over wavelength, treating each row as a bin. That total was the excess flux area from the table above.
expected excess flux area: -54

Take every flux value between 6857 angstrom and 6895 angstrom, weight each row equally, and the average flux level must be 23.8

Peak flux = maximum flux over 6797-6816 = 24.18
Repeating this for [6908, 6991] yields 33.83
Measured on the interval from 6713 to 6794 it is 26.41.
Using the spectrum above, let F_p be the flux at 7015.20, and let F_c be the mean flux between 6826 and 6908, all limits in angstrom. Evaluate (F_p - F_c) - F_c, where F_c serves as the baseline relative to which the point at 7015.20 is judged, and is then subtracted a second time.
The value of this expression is -13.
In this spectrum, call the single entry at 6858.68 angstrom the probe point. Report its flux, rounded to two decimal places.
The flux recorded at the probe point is 22.12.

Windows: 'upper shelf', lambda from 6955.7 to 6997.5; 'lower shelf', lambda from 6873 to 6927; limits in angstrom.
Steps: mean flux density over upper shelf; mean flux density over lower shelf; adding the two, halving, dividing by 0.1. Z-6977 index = 289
